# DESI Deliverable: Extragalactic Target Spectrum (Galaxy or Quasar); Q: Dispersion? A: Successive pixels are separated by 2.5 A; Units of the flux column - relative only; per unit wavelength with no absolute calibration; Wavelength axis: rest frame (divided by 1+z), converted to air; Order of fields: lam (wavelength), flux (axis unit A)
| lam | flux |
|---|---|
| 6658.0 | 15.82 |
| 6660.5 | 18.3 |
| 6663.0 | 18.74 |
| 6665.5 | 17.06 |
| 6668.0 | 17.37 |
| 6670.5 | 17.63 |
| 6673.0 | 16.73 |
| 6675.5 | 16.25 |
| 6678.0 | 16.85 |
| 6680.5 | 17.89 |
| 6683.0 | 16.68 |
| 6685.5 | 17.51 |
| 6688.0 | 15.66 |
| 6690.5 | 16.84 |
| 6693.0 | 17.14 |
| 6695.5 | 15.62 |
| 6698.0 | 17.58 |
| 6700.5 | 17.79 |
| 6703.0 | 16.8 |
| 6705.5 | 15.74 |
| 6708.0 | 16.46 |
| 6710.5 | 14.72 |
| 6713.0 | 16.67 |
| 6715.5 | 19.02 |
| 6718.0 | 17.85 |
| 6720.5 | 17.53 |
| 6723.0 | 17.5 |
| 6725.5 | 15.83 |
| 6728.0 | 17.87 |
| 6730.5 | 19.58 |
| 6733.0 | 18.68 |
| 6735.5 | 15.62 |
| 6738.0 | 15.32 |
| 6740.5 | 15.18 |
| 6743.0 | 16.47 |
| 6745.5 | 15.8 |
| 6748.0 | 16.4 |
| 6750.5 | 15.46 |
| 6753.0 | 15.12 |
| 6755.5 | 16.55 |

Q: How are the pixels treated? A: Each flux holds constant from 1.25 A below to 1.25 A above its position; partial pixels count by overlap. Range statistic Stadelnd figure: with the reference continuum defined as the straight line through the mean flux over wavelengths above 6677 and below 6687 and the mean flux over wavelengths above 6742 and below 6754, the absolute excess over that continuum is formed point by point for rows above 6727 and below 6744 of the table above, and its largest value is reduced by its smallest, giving 2.9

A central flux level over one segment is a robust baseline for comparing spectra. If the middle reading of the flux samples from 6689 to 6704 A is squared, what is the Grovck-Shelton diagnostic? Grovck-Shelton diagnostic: 289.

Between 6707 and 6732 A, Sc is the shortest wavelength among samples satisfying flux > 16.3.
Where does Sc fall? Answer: 6708.0 A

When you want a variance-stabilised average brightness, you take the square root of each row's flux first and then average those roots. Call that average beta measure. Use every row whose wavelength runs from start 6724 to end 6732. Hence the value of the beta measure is 4.21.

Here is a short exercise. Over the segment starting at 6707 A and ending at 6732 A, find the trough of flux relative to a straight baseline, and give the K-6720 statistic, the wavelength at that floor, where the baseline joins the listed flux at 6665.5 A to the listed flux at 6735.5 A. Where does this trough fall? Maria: 6710.5 A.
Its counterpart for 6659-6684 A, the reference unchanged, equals 6675.5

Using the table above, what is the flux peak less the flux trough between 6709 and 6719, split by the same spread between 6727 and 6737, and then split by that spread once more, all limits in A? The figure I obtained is 0.274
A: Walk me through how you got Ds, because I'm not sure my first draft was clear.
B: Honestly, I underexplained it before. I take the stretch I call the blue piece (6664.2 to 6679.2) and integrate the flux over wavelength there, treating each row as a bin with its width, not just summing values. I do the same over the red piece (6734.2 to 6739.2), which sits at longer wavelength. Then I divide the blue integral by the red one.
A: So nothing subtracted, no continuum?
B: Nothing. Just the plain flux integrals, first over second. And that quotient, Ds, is 3.3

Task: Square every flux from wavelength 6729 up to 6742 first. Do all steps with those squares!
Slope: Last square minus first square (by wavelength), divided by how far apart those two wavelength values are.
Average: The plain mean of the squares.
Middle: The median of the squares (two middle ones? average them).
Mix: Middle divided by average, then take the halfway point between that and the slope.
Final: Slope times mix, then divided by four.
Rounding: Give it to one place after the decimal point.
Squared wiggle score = 27.6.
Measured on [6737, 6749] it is 1.9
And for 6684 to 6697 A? 4.1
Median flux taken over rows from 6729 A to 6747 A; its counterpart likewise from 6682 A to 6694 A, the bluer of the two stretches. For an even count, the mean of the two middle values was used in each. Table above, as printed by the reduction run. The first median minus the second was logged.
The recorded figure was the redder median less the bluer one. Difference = -1.0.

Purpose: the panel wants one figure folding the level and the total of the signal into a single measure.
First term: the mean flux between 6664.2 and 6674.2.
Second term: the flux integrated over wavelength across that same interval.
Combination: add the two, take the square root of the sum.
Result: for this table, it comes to 13.8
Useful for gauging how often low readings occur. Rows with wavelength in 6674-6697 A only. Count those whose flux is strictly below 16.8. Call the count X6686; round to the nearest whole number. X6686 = 4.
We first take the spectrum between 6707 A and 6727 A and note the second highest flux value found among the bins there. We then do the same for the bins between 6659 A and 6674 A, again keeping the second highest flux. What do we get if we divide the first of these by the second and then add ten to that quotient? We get 11.0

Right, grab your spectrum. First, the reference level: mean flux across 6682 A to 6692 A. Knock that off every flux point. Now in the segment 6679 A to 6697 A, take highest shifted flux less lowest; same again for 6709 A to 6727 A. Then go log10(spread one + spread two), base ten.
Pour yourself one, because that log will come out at 0.82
